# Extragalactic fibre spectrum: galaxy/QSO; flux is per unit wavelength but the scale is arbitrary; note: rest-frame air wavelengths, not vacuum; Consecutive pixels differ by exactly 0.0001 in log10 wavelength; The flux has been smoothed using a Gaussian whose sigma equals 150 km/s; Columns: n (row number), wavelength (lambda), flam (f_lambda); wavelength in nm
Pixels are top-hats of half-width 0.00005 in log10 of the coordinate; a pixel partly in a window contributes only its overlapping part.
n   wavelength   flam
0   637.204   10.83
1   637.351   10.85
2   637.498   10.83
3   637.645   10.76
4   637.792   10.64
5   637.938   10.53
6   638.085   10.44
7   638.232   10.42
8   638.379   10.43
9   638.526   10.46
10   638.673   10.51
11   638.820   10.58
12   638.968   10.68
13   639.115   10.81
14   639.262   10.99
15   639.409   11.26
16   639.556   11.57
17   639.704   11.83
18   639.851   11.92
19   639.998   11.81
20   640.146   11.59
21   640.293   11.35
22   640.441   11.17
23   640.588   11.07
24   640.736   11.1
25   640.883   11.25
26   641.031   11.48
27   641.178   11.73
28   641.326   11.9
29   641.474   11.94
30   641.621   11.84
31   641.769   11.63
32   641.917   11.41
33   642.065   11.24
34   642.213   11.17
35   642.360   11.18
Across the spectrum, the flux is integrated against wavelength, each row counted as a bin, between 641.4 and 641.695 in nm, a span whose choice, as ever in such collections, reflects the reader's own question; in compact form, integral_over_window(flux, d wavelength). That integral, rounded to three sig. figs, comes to 3.51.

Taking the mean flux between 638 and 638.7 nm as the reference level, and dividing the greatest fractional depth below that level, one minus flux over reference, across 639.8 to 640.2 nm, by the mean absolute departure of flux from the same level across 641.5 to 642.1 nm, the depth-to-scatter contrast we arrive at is -0.10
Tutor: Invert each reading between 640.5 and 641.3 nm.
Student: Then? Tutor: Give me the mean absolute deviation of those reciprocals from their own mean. 0.0017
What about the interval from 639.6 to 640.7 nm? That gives 0.0022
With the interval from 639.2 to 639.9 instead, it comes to 0.0024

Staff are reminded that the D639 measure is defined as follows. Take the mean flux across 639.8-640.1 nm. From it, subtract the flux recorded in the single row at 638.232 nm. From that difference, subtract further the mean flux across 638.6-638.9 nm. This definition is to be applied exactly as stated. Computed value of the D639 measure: -9.1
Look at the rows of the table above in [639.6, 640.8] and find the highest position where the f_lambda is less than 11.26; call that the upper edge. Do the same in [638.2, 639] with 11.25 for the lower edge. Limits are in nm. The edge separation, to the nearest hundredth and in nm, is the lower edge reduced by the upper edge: -1.77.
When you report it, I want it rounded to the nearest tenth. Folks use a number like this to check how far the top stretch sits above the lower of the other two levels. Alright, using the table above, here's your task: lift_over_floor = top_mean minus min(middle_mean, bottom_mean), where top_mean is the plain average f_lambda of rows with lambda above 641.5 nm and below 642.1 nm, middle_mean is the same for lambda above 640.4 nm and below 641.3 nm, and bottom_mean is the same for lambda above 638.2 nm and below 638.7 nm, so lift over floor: 1.1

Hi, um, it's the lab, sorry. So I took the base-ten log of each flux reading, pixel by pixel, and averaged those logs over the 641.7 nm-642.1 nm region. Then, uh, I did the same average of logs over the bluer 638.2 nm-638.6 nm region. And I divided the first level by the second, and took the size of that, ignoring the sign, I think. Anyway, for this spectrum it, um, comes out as 1.04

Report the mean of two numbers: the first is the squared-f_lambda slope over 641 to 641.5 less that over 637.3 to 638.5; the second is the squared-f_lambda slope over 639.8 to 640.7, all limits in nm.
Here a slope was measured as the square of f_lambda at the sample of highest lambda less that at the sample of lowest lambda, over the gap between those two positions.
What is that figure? 3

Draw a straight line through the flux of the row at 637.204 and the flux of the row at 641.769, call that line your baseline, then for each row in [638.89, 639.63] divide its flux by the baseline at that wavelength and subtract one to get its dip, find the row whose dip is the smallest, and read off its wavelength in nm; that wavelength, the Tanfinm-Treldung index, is 638.968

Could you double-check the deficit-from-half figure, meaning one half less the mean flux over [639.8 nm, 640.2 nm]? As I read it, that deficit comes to -11.3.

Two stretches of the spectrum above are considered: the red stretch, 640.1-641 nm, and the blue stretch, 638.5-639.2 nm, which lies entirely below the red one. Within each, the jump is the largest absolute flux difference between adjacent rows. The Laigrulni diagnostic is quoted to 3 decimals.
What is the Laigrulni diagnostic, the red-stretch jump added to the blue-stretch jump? 0.370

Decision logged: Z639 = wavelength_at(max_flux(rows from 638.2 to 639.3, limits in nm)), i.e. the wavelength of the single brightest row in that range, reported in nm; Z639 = 639.262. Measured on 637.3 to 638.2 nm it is 637.351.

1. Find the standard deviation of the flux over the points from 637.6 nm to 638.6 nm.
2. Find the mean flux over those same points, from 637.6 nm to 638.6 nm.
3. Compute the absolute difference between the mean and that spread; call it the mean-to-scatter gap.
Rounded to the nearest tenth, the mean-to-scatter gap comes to 10.4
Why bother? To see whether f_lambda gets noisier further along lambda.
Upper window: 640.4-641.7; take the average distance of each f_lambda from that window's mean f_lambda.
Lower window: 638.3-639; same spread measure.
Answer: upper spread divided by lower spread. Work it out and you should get 4.0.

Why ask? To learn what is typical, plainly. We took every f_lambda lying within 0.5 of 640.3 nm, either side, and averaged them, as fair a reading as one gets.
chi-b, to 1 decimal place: 11.4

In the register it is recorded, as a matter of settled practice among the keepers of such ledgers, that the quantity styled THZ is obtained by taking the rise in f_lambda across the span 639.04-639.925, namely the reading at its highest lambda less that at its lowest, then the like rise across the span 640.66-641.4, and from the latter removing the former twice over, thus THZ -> -1.4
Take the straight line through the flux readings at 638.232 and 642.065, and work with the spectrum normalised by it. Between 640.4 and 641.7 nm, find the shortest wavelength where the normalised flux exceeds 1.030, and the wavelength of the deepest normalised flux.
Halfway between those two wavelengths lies 640.88 nm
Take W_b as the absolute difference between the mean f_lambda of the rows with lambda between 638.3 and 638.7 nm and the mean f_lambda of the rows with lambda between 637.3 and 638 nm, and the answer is 0.26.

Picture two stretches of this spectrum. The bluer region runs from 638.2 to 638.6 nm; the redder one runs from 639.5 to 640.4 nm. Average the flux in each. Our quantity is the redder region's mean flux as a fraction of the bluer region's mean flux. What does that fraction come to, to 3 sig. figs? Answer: 1.12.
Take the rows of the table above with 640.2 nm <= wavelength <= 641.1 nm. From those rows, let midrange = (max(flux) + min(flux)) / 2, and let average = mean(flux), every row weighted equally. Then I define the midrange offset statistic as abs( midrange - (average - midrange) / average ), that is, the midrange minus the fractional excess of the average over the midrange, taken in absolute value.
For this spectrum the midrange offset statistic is 11.3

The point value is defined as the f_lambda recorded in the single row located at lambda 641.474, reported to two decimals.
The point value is 11.94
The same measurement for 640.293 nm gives 11.35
